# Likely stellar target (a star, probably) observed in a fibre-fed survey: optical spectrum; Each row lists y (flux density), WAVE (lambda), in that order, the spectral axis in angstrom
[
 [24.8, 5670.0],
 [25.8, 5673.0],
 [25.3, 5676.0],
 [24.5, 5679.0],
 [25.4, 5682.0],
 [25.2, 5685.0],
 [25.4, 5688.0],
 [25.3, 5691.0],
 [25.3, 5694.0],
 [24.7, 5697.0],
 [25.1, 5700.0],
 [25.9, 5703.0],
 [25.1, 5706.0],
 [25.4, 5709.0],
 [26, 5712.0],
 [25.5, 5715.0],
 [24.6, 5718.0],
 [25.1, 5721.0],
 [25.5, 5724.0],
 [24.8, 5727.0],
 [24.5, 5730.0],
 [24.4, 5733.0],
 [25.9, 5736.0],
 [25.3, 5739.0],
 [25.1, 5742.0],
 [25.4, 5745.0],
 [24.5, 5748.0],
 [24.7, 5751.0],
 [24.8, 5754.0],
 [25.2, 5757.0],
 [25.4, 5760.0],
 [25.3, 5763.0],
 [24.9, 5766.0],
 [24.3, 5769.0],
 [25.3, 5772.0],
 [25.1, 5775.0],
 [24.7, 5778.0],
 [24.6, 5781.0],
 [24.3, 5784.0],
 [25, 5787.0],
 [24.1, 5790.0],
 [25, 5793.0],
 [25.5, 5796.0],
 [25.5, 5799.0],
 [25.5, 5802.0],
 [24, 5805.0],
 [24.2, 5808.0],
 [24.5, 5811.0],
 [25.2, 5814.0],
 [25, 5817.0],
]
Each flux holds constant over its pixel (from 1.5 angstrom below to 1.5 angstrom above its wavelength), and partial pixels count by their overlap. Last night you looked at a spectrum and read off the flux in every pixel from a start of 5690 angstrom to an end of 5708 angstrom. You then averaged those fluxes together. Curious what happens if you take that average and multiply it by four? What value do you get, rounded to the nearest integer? 101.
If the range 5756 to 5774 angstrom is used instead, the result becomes 100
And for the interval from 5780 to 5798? 99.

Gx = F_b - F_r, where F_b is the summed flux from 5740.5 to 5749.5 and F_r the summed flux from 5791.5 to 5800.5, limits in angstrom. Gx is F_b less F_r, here -1.0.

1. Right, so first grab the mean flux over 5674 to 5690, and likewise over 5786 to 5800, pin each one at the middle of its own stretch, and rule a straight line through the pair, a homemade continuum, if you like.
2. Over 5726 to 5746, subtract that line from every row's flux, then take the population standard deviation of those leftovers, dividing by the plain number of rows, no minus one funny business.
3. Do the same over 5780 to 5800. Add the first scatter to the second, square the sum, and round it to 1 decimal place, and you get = 1.0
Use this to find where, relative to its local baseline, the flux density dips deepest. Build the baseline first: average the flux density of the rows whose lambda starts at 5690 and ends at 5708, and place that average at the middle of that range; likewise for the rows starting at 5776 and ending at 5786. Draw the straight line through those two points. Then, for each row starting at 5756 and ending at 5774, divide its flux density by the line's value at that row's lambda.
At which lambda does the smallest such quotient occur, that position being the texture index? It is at 5769.0 angstrom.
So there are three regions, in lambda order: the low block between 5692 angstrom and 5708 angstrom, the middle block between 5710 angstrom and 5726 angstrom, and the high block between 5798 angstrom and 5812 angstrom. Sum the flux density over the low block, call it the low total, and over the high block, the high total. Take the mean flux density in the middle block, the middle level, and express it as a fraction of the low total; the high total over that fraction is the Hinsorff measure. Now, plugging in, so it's 616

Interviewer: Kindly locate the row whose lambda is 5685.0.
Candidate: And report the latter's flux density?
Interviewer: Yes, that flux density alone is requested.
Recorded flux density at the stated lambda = 25.2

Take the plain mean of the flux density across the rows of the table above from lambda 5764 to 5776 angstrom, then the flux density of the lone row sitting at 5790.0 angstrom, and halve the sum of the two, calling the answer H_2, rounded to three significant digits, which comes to 24.5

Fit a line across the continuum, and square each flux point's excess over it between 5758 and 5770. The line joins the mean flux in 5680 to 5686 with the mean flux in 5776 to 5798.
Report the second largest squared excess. 0.26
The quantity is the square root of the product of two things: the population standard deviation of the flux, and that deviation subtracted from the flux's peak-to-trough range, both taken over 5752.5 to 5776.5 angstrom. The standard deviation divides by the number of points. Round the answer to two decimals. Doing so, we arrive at 0.51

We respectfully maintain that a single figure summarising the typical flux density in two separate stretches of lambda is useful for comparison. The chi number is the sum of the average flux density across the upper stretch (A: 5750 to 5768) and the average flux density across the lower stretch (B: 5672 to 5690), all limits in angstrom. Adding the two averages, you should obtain 50.3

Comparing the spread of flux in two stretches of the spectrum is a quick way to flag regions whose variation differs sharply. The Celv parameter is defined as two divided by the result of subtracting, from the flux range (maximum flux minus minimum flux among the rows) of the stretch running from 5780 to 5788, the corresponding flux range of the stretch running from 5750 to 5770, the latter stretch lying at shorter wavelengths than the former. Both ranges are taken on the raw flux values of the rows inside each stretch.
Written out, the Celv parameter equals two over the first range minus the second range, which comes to -5.0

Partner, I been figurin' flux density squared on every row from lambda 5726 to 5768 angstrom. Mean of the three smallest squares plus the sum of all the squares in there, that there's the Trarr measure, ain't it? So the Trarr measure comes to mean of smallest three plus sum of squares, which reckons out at 9361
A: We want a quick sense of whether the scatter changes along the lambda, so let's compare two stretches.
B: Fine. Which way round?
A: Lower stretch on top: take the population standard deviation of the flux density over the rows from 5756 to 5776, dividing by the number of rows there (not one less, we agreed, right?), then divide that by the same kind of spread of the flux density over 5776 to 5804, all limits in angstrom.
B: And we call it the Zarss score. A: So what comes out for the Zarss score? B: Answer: 0.70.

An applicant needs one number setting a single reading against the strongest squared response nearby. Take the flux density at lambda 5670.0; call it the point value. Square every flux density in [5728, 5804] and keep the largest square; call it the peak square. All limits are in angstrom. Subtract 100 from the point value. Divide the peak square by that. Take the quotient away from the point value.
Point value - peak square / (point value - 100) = 33.7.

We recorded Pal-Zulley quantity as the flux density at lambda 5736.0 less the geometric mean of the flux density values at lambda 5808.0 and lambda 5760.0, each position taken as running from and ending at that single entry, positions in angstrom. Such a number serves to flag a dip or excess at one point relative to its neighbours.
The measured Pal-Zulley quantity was 1.1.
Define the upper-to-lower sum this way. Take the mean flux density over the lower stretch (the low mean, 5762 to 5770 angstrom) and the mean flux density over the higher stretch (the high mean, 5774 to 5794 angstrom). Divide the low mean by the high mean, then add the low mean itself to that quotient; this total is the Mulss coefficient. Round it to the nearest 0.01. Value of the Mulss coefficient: 25.84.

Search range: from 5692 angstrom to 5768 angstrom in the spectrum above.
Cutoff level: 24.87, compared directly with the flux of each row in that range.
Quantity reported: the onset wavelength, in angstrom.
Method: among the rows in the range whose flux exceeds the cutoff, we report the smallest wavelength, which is 5694.0 angstrom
